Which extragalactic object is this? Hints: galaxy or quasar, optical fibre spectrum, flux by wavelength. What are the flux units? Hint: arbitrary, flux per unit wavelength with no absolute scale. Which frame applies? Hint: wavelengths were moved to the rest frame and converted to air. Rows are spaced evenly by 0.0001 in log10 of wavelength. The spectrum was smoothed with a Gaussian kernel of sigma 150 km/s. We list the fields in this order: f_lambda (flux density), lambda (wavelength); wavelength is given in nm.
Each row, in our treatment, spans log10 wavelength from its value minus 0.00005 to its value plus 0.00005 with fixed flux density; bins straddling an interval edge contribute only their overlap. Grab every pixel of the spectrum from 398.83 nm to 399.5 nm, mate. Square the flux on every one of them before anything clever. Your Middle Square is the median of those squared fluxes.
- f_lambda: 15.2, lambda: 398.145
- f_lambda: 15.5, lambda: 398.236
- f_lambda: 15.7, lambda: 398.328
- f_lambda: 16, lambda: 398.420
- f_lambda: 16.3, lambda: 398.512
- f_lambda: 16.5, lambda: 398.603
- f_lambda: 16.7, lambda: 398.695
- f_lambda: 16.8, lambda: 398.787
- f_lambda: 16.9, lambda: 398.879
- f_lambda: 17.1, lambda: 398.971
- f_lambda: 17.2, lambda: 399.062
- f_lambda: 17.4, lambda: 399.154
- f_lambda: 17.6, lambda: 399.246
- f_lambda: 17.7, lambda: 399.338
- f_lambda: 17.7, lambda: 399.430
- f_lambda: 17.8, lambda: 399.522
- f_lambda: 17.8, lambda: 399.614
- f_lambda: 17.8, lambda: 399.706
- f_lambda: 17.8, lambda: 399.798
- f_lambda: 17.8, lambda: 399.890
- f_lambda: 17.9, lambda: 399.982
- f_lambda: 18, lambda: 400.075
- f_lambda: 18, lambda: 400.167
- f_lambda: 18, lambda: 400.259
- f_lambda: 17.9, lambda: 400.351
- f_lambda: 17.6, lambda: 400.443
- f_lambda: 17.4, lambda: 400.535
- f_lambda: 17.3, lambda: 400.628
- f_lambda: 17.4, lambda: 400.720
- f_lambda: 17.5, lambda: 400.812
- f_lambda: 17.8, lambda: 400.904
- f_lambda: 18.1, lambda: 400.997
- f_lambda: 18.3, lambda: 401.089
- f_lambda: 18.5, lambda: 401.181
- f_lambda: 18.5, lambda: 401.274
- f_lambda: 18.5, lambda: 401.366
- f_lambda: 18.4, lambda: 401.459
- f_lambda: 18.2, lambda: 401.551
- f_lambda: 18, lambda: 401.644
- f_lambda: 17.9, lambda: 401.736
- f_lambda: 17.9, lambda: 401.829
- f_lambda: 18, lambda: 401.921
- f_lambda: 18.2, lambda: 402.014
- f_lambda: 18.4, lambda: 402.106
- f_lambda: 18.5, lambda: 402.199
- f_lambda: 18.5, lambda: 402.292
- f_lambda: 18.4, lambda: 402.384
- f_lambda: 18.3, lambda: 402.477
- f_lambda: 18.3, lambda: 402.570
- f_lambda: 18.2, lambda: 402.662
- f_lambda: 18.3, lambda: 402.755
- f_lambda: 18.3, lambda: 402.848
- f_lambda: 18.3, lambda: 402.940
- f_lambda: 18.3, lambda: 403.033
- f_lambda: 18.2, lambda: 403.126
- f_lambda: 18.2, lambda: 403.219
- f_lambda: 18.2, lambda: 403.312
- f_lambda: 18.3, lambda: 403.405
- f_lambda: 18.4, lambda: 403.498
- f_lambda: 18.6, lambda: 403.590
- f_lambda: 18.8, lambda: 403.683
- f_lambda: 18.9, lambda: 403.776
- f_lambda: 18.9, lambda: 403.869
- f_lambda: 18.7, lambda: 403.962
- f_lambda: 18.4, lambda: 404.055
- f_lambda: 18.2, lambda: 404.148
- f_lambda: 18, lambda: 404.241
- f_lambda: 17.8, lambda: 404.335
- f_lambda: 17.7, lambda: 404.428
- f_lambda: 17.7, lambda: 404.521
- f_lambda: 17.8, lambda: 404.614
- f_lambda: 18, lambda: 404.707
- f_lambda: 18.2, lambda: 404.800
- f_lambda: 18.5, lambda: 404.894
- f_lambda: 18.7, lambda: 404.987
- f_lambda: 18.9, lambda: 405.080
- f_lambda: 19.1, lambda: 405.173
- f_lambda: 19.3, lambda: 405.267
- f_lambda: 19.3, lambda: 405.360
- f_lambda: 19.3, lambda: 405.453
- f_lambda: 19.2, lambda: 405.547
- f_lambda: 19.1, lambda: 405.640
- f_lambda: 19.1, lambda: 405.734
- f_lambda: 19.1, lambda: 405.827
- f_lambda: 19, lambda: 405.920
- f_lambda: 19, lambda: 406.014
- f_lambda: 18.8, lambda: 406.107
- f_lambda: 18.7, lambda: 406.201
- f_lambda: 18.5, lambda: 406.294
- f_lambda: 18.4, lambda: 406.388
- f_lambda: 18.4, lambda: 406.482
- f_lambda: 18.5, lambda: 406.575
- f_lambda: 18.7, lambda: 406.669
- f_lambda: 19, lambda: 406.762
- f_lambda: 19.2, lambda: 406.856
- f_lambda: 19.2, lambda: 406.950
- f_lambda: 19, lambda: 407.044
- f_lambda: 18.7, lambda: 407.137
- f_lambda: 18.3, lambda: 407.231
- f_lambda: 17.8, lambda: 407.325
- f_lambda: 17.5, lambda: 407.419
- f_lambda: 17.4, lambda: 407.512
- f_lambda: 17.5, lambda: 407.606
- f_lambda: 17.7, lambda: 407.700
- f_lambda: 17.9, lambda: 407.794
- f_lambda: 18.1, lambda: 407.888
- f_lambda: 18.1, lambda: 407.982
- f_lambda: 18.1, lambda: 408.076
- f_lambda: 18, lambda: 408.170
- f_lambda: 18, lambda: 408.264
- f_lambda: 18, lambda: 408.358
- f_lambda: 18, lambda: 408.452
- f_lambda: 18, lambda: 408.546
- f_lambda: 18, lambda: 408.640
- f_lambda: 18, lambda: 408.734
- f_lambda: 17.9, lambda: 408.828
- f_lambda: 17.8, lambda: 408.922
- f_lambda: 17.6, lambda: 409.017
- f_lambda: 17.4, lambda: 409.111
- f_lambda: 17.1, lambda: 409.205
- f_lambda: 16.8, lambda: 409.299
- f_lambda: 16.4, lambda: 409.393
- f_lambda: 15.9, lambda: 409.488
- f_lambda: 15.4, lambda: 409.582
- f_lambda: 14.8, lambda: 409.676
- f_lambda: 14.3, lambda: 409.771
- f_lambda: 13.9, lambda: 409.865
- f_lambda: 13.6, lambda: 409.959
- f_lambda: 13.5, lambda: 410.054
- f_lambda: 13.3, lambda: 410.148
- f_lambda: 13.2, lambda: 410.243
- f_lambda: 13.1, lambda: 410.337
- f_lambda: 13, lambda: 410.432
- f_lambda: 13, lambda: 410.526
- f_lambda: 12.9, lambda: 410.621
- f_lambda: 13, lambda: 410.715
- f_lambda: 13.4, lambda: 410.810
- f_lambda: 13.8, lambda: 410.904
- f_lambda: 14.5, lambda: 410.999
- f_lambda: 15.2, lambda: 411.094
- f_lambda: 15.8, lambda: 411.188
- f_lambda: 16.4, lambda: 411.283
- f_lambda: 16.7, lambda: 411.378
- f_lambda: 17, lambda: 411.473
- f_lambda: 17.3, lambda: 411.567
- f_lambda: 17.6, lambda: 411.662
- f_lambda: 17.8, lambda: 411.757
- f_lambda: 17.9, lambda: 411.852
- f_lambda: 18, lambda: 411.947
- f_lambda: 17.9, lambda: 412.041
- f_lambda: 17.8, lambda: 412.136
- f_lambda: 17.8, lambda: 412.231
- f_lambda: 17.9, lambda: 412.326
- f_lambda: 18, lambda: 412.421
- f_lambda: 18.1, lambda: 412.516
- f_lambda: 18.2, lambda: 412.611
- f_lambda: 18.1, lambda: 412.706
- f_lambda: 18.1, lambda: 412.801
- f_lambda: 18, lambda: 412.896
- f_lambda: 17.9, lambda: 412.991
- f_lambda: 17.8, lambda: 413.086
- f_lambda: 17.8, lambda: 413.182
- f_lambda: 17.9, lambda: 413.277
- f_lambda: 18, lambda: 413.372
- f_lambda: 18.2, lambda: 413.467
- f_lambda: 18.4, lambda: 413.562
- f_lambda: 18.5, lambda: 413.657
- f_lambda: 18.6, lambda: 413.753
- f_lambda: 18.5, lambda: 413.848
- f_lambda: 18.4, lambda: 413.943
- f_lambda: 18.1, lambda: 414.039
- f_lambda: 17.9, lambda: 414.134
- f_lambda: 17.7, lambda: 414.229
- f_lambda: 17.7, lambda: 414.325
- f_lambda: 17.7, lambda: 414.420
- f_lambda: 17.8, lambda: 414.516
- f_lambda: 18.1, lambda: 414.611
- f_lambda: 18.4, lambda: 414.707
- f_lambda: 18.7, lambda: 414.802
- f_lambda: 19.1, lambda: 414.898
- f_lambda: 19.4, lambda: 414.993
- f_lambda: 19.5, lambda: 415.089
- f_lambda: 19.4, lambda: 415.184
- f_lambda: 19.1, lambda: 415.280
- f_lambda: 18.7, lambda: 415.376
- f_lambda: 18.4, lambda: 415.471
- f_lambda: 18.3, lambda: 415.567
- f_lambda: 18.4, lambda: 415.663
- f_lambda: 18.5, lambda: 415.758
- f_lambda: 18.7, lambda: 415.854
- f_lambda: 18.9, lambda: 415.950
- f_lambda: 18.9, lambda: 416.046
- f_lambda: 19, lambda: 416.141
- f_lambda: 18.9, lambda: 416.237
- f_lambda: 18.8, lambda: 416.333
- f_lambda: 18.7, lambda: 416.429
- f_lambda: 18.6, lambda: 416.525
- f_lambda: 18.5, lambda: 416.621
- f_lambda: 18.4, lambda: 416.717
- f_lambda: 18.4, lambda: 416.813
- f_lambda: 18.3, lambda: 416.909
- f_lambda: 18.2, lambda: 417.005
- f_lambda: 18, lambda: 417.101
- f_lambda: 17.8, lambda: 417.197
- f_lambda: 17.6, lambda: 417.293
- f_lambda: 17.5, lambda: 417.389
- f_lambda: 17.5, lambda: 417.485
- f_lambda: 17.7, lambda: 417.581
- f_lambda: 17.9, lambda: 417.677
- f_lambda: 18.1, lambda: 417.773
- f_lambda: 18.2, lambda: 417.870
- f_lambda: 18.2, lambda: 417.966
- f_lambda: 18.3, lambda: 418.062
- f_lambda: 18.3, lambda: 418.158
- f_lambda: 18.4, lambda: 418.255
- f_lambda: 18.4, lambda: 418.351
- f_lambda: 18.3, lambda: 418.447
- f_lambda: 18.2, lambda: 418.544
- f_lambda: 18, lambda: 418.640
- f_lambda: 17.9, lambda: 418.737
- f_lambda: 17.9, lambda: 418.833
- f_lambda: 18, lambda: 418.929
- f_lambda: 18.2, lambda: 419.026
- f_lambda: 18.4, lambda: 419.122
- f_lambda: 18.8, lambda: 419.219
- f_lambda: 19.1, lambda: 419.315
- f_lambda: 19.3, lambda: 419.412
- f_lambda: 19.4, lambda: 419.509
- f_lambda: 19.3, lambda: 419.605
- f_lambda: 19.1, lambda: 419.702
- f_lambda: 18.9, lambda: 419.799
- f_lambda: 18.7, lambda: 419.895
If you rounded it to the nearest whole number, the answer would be 303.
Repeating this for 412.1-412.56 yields 320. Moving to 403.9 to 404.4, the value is 331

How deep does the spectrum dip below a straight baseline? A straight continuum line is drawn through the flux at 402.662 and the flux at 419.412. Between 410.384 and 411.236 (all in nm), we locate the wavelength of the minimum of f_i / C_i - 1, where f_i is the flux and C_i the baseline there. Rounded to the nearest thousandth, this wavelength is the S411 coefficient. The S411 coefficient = 410.621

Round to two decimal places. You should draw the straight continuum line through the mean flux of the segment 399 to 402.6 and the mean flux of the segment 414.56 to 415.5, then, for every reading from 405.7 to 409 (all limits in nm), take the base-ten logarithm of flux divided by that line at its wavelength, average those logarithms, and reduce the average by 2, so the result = -2.00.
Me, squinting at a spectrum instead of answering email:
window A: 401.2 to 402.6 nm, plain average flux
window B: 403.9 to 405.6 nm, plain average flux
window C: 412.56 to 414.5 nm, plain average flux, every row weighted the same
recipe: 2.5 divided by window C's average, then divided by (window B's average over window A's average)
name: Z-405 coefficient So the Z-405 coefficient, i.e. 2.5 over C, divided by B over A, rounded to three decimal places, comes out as 0.137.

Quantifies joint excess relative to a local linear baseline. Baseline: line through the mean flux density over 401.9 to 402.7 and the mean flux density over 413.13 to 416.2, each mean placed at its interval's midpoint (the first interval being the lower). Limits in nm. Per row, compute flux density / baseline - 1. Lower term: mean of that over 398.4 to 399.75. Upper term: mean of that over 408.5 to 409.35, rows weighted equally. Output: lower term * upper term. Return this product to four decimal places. 0.0026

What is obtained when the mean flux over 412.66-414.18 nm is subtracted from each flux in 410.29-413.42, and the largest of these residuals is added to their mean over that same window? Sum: -1.5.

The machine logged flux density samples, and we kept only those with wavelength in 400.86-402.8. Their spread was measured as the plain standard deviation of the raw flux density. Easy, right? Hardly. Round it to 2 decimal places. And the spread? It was 0.22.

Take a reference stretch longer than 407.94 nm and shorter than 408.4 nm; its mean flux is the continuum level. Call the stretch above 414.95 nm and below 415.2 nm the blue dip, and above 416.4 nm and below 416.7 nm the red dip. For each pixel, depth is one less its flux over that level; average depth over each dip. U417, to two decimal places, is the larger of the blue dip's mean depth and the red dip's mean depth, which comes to -0.03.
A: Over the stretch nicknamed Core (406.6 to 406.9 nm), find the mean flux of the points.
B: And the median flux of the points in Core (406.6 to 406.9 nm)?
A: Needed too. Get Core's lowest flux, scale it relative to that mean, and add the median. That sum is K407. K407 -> 20.0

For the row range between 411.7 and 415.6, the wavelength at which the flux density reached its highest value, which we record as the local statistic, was 415.089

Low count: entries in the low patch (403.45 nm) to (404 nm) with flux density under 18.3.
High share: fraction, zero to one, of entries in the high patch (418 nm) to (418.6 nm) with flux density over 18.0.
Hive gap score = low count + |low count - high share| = 1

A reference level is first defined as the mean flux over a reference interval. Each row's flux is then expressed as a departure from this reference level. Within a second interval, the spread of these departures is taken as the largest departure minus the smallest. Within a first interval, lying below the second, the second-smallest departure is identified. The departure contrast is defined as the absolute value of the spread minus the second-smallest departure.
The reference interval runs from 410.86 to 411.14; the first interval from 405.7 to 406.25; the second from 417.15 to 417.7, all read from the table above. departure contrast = 3.9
